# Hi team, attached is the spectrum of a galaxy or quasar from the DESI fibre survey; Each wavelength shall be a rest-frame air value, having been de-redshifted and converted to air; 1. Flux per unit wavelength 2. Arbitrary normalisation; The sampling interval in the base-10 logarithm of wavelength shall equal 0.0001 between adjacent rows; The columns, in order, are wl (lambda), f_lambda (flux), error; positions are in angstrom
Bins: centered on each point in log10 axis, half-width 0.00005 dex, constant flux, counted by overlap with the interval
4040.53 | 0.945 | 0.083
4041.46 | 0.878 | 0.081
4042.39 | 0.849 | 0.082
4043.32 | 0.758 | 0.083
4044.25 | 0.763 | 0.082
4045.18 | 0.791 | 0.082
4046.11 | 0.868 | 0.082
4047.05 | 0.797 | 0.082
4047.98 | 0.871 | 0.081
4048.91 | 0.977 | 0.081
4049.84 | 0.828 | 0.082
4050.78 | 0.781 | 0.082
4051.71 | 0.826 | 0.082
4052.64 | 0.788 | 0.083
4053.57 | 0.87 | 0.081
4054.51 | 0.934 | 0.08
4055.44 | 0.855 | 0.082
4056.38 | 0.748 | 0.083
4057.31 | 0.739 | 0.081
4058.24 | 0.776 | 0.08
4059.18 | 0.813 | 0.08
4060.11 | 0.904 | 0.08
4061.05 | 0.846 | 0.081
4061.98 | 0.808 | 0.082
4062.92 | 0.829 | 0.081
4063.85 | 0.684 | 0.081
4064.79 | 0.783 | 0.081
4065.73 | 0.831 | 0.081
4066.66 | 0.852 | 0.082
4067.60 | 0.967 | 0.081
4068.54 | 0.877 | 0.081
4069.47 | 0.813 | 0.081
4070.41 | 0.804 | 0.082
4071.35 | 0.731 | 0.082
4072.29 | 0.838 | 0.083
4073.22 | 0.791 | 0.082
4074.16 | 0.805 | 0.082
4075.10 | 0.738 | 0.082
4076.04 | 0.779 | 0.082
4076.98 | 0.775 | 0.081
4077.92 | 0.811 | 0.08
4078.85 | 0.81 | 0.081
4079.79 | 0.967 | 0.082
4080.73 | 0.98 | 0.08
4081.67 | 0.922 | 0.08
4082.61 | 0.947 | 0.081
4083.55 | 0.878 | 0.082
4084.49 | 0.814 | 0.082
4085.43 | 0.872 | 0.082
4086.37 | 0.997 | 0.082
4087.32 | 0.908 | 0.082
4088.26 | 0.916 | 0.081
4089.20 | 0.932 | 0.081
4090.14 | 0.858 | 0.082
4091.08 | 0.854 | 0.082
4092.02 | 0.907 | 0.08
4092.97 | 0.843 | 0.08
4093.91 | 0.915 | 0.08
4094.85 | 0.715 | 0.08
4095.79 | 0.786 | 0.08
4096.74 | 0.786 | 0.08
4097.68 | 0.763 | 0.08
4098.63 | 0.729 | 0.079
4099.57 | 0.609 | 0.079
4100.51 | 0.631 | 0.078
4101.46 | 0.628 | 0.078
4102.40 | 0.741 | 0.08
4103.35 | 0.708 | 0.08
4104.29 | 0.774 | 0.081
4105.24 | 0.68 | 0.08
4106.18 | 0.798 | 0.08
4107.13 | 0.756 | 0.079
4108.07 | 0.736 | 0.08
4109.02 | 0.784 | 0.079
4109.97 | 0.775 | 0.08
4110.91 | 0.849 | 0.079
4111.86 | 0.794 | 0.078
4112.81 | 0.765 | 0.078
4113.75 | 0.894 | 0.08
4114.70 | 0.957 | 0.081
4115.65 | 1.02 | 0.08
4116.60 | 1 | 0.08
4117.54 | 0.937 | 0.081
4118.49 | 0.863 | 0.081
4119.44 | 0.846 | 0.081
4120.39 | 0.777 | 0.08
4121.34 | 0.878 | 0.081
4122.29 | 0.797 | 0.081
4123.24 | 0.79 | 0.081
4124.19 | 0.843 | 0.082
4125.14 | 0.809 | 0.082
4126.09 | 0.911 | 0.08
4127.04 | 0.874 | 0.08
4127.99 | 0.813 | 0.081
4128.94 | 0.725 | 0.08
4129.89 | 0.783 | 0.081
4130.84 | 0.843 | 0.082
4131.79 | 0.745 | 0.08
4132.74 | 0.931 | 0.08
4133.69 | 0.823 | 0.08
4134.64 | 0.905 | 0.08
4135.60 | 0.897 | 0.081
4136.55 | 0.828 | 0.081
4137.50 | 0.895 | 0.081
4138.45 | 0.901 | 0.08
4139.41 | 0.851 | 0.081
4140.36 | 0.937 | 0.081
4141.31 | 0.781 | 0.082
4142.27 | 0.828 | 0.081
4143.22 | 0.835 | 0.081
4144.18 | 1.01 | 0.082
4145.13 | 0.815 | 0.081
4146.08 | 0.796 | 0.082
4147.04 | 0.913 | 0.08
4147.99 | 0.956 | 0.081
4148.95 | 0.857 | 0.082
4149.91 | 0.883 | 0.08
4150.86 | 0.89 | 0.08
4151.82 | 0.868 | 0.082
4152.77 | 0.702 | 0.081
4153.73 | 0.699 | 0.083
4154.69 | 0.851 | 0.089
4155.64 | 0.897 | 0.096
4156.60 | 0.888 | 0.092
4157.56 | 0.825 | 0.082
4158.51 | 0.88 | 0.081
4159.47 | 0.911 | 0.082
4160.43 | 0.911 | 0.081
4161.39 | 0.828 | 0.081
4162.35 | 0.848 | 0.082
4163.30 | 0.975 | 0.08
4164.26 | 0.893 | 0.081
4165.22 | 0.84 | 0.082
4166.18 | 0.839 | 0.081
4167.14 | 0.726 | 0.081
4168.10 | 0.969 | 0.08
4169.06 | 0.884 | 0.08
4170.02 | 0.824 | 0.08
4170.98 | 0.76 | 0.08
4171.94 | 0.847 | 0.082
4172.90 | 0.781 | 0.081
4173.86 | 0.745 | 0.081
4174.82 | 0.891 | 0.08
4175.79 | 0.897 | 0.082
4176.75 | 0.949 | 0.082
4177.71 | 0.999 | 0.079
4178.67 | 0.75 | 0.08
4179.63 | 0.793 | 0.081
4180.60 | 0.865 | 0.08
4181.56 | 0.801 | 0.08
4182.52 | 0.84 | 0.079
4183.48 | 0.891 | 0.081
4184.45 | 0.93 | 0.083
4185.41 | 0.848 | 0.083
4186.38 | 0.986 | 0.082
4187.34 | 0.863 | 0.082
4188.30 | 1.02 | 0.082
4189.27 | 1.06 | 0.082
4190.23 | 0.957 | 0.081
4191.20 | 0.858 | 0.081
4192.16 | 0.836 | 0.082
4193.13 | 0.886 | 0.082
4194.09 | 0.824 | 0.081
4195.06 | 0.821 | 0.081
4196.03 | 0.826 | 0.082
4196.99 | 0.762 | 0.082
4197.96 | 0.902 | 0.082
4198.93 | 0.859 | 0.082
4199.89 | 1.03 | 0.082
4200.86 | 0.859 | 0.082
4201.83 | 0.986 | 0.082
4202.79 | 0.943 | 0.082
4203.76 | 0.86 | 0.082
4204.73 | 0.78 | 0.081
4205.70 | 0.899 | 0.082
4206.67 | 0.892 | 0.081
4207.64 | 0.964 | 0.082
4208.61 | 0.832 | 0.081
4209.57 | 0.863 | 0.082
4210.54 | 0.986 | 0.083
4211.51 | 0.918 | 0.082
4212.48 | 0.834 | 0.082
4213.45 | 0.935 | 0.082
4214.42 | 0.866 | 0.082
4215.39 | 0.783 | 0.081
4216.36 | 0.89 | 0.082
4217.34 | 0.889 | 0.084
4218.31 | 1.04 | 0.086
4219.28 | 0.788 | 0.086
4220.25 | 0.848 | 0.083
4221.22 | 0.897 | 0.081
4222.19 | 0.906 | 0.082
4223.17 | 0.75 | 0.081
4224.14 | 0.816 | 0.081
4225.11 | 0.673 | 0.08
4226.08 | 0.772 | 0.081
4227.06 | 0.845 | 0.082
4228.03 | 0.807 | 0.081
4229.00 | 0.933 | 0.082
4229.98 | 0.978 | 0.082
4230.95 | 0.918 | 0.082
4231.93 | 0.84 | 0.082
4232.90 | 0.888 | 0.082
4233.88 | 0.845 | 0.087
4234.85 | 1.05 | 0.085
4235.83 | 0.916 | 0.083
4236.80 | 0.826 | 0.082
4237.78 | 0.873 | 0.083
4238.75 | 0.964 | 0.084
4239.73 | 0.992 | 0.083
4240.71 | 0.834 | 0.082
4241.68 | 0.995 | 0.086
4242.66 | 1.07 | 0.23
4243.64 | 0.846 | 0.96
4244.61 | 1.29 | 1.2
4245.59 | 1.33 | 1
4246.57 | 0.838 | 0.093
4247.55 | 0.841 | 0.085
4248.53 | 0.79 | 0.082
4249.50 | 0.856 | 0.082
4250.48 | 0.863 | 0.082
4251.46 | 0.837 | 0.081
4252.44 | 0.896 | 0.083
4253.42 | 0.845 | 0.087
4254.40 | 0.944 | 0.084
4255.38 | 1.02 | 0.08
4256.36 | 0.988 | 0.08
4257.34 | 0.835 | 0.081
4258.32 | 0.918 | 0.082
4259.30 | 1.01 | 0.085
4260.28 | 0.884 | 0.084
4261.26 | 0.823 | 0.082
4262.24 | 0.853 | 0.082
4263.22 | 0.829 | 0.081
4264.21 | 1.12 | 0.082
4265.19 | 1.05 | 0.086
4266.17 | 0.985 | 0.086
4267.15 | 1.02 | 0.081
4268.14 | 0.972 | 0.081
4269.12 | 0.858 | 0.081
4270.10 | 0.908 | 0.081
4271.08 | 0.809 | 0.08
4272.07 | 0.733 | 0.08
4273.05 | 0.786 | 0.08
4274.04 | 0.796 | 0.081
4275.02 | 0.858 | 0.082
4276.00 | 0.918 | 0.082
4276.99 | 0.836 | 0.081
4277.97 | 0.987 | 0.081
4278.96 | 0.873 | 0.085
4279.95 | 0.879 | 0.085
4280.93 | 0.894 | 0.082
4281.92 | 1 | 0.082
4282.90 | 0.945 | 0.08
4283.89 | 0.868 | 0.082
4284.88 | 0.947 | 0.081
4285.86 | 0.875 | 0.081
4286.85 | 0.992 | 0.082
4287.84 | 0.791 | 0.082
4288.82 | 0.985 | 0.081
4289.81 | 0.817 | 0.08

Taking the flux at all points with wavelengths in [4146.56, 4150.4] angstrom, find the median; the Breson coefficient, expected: 0.90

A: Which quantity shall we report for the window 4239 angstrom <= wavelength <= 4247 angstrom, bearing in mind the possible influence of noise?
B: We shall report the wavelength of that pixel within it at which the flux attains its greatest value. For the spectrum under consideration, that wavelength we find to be 4245.59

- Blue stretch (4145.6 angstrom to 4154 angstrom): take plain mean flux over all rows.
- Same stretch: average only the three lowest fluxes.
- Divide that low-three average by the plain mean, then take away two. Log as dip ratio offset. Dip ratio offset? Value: -1.13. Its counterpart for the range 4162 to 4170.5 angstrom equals -1.08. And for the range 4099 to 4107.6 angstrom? -1.11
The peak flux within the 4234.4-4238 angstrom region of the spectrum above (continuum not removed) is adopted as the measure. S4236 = 1.05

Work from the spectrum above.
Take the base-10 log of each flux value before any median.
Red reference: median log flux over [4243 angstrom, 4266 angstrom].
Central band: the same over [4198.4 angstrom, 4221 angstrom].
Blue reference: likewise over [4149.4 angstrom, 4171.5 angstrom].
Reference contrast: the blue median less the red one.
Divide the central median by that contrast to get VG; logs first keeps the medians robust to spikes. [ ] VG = -20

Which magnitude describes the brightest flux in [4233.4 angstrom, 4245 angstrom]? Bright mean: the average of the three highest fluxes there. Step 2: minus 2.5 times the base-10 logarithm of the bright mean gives -0.14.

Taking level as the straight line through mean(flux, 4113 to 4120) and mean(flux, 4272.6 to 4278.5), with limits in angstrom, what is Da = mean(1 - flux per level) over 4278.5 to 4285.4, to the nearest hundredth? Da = -0.06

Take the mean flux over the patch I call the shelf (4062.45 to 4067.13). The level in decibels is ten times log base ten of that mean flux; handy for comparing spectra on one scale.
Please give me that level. -1.0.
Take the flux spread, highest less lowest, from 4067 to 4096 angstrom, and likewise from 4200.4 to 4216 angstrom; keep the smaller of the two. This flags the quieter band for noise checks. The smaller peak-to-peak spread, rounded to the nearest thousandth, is 0.206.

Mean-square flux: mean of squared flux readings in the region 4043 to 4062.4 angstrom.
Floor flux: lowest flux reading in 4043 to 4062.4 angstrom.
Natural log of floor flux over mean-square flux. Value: 0.07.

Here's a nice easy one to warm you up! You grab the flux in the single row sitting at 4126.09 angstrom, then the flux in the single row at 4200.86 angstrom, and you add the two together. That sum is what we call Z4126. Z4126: 1.77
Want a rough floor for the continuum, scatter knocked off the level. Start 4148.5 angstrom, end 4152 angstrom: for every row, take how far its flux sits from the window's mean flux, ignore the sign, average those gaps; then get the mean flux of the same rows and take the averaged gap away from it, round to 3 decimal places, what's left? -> 0.862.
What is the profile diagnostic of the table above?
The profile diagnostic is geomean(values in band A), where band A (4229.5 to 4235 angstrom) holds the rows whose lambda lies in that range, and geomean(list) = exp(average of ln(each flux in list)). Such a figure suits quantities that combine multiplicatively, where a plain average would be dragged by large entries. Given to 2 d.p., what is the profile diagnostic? 0.92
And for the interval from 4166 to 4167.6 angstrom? 0.78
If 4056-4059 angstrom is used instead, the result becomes 0.75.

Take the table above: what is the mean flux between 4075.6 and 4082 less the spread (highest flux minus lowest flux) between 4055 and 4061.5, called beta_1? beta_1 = 0.70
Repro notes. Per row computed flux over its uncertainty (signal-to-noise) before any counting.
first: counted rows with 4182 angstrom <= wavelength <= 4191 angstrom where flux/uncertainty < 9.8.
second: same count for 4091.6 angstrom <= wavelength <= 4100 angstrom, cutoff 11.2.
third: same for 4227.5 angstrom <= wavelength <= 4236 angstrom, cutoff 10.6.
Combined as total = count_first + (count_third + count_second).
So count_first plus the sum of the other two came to 10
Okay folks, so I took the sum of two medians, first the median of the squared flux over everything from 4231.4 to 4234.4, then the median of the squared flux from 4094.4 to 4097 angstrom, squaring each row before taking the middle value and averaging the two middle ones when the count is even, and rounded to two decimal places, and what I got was 1.33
